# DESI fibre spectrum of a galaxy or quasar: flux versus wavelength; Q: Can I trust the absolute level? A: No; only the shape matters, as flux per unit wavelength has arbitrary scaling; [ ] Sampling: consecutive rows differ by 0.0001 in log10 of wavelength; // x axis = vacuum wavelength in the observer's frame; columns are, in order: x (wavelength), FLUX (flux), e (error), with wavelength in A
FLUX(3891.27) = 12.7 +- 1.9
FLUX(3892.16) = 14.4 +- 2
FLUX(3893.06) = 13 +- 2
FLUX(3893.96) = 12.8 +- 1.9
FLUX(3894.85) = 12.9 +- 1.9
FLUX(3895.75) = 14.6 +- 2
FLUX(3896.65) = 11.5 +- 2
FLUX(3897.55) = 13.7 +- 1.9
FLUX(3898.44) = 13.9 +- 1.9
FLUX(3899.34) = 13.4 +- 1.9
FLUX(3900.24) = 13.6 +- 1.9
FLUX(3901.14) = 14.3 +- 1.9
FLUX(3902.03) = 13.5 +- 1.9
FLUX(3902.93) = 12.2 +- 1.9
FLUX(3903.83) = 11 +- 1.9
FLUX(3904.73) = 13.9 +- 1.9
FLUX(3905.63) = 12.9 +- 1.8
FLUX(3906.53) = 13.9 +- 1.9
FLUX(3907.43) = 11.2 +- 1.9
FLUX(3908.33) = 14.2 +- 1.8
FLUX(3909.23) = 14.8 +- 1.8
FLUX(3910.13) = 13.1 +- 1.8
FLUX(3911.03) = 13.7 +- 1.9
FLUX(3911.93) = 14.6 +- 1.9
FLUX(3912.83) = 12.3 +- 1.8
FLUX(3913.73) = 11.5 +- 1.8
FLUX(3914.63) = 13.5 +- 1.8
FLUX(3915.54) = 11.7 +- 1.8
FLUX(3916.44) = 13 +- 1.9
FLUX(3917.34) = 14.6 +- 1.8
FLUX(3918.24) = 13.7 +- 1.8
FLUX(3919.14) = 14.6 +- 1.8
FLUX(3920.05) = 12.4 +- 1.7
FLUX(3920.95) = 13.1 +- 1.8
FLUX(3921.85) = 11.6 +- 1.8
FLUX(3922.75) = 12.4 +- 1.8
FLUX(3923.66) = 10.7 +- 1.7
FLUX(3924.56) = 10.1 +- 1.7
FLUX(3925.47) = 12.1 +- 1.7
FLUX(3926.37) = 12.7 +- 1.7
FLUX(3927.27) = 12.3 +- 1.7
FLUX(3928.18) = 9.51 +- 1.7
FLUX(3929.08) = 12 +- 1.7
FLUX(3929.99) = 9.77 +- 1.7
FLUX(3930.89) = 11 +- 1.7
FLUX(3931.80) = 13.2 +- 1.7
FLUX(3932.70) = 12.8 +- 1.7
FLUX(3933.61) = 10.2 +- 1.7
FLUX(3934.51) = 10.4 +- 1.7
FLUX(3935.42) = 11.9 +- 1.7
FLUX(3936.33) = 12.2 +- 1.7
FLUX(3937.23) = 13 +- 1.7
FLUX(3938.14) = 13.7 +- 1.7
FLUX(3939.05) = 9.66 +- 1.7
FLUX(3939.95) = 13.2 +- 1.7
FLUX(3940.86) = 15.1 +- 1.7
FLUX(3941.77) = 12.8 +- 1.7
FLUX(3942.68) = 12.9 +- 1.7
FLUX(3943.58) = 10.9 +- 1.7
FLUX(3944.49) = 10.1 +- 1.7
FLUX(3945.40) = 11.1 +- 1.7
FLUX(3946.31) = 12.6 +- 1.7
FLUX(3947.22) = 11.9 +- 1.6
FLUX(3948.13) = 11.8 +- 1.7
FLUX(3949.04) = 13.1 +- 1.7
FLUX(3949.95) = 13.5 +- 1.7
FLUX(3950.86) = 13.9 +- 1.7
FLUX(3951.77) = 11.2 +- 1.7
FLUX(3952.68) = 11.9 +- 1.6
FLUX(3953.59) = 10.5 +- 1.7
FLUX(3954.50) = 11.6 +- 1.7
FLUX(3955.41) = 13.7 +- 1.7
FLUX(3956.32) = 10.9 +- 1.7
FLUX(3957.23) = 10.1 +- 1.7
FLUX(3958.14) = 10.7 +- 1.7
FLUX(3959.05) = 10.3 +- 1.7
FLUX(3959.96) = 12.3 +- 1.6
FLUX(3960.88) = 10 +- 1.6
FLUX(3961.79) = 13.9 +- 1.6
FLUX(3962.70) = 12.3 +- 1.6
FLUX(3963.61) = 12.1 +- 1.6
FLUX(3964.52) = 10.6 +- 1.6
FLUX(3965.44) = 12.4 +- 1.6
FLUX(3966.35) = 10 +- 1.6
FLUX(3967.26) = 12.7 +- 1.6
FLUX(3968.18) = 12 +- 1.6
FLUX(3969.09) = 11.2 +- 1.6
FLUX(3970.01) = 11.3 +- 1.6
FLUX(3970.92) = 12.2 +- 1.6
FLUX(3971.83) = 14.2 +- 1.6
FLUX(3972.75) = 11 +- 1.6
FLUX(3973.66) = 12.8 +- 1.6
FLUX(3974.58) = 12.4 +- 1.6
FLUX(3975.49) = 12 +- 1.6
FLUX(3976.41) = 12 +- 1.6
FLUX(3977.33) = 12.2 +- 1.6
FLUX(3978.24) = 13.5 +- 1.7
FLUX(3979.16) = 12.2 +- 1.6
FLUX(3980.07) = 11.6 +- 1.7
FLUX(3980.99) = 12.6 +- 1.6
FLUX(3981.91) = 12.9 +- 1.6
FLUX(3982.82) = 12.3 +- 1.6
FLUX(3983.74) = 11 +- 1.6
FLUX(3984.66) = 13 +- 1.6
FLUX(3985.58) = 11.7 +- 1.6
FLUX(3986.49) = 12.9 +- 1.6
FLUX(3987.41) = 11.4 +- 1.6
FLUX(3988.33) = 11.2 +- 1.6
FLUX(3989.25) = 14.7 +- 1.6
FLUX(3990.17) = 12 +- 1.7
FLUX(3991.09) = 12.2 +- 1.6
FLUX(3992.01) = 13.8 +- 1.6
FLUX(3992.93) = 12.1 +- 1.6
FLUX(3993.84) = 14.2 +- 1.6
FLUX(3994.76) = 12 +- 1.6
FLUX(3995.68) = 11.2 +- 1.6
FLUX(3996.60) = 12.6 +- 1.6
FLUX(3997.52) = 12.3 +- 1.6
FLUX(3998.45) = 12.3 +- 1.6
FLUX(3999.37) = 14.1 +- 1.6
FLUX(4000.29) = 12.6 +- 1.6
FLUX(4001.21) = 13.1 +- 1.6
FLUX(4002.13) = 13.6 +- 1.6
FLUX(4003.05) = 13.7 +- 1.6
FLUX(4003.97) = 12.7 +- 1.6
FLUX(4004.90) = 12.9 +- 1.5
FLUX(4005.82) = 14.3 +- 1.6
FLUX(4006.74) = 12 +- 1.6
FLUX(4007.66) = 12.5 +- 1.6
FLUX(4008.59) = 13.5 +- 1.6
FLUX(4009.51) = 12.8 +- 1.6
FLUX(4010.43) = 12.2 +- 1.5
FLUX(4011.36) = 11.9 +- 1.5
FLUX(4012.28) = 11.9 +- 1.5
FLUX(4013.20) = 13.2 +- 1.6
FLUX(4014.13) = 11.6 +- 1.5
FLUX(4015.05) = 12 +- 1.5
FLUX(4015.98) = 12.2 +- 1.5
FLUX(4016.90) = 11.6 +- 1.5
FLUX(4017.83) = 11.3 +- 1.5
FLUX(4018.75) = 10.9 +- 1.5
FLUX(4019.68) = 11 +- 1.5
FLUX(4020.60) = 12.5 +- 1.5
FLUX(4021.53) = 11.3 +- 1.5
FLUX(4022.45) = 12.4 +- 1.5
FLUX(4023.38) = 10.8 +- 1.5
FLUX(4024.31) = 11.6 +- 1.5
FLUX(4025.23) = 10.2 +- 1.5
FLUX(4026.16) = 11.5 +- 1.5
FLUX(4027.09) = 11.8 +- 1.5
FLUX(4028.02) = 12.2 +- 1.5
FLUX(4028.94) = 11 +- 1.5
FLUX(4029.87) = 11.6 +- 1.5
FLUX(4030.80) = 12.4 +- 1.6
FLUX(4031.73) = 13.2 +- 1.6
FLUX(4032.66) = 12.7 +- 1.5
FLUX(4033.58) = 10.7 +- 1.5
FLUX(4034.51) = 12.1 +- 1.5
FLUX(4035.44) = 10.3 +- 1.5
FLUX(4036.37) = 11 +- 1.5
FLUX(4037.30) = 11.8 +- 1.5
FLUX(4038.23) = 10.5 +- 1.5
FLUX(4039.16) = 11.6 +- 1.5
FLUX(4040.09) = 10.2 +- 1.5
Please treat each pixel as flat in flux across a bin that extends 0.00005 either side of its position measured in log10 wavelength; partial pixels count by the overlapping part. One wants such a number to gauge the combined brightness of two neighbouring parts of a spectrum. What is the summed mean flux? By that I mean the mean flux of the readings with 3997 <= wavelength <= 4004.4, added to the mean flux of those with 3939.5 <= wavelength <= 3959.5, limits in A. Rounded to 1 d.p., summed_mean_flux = 25.0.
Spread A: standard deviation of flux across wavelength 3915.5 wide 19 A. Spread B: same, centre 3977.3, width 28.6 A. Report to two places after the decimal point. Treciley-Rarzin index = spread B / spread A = 0.71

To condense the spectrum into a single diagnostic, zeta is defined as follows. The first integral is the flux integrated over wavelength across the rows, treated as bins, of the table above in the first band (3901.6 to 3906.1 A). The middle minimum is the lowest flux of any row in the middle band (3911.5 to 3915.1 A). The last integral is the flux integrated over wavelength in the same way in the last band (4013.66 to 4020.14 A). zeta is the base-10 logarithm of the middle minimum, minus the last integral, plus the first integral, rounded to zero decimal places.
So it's -16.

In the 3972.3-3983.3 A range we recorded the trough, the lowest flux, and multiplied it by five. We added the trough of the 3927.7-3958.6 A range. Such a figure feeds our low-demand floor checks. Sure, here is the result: 65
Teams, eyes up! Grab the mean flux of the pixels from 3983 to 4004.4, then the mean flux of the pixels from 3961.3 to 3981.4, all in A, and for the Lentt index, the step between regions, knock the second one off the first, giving 0.5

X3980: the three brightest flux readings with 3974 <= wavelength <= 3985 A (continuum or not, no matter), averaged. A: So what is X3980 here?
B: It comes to 13.1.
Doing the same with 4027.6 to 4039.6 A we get 12.8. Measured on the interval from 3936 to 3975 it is 14.4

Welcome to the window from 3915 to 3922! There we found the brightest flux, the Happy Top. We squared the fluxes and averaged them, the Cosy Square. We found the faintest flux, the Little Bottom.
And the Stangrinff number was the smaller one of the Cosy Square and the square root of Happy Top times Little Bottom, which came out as 13.0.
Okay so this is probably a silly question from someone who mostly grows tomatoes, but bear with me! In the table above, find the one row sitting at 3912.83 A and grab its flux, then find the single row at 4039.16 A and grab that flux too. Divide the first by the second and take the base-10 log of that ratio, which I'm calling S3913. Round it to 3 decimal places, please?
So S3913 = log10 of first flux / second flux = 0.025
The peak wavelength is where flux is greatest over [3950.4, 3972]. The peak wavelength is 3971.83 A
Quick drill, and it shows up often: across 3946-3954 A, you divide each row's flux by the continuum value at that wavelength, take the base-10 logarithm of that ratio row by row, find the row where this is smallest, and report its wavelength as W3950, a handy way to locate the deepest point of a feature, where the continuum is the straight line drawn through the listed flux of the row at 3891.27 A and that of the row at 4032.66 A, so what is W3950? 3953.59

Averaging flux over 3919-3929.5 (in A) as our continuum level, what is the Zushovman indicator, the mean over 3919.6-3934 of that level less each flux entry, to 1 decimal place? 0.3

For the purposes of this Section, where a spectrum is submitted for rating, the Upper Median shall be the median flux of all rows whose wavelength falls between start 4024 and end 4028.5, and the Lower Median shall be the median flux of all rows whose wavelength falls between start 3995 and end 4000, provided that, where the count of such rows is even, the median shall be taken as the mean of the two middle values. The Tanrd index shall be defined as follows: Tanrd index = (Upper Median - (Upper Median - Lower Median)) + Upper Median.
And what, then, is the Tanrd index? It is 23.9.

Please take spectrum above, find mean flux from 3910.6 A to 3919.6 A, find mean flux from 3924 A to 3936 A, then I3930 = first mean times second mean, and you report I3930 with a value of 152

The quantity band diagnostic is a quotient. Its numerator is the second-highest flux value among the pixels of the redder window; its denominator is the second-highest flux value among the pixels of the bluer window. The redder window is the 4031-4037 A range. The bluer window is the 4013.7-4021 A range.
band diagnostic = 1.04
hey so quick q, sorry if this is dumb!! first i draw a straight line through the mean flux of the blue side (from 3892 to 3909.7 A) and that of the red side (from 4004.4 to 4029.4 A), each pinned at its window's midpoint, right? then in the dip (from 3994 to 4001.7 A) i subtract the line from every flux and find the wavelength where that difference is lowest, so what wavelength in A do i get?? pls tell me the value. 3995.68 A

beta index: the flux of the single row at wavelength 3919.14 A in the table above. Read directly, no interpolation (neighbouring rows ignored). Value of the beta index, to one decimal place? 14.6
